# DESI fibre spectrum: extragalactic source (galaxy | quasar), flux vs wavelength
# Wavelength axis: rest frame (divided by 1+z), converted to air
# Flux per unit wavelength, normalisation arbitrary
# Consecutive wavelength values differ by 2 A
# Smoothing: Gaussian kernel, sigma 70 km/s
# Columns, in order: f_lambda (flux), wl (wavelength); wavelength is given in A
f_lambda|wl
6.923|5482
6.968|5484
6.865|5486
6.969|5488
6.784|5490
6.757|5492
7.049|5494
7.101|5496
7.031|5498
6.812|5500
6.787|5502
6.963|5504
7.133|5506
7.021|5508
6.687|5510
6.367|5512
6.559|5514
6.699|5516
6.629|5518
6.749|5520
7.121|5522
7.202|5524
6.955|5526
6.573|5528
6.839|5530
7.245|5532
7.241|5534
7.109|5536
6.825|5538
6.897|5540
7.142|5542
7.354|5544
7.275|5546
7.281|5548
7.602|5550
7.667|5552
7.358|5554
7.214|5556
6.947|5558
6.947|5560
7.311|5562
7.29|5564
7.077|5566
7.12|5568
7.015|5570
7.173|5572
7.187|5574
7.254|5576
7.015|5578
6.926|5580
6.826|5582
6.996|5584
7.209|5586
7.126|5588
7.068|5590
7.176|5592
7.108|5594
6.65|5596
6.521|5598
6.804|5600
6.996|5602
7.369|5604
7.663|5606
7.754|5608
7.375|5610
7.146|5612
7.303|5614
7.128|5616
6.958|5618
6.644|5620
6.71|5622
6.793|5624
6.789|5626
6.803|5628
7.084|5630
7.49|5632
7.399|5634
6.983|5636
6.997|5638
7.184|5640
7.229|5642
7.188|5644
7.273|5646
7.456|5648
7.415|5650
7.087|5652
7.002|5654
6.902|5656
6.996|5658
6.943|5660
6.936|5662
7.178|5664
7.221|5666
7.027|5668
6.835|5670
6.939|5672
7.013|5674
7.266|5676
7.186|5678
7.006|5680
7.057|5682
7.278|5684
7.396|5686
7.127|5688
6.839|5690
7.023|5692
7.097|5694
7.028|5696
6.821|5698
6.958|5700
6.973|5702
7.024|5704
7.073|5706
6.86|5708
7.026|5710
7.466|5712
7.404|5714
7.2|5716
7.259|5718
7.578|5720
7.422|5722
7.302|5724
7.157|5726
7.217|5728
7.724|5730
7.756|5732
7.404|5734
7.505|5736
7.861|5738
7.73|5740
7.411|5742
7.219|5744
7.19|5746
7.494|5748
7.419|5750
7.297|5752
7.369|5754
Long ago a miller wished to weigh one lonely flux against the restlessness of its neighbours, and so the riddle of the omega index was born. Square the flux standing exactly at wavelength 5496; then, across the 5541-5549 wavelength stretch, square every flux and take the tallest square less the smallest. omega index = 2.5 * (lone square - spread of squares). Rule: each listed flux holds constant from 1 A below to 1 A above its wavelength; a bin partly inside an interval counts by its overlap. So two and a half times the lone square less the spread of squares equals 118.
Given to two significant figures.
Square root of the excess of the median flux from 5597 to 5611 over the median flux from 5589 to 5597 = 0.53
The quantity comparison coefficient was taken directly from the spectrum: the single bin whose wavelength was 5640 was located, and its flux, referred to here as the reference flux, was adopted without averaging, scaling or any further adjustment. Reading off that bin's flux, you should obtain 7.184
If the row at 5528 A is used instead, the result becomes 6.573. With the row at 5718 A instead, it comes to 7.259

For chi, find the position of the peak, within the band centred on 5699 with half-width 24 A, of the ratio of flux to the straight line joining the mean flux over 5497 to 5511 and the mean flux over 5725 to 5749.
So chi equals 5720 A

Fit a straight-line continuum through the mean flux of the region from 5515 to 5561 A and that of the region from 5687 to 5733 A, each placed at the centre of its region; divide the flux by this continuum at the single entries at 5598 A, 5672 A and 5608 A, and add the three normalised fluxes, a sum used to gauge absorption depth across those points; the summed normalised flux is 2.97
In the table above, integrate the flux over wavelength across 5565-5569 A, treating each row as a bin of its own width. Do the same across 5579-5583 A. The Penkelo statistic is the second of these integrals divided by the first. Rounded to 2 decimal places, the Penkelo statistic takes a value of 0.97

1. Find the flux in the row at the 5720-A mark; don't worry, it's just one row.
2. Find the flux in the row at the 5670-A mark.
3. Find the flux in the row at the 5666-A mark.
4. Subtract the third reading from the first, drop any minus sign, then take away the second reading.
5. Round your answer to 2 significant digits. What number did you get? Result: -6.5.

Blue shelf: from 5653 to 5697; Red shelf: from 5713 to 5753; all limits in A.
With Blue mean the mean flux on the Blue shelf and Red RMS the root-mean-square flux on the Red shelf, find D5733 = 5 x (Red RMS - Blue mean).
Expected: 1.9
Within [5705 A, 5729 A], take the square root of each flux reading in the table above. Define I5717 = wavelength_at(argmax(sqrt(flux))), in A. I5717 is 5720 A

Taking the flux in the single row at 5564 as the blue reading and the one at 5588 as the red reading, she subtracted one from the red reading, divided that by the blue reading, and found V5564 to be 0.84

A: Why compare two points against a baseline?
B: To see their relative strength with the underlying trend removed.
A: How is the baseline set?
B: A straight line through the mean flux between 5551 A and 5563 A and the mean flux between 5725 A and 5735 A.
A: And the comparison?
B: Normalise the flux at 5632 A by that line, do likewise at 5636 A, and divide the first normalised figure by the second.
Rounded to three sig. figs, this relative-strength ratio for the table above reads 1.07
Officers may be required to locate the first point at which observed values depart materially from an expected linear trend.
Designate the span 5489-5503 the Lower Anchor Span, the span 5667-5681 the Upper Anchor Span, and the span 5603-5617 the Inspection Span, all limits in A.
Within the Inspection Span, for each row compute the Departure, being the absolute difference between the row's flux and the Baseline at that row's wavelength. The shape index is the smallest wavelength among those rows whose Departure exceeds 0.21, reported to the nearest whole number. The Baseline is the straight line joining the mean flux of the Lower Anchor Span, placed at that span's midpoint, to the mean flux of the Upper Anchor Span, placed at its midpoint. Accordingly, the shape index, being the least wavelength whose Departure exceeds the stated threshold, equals 5604 A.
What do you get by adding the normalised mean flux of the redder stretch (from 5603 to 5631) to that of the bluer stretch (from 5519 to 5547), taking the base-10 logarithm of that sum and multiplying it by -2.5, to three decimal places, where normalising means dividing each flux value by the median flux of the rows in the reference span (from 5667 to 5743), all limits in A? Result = -0.738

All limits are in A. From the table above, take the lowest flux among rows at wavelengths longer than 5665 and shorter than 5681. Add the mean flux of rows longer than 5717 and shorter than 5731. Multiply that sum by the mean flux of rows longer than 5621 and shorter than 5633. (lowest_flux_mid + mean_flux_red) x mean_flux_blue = 99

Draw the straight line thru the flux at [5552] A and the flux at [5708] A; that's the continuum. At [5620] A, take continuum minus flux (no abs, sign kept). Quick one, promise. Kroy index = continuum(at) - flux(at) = 0.7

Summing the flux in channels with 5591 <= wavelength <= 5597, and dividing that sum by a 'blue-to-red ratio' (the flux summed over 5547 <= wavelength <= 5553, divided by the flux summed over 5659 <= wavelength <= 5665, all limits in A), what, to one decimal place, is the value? 19.5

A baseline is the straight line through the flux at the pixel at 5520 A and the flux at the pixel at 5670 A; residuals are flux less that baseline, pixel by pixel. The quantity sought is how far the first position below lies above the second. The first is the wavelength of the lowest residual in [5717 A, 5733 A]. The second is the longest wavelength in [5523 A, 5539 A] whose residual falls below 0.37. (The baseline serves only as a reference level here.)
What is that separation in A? 188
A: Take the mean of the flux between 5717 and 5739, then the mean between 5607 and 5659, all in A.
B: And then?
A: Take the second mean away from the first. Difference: 0.35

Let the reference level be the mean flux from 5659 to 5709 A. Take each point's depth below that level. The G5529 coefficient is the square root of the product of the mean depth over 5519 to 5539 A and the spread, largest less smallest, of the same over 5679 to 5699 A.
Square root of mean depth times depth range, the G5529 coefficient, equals 0.18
